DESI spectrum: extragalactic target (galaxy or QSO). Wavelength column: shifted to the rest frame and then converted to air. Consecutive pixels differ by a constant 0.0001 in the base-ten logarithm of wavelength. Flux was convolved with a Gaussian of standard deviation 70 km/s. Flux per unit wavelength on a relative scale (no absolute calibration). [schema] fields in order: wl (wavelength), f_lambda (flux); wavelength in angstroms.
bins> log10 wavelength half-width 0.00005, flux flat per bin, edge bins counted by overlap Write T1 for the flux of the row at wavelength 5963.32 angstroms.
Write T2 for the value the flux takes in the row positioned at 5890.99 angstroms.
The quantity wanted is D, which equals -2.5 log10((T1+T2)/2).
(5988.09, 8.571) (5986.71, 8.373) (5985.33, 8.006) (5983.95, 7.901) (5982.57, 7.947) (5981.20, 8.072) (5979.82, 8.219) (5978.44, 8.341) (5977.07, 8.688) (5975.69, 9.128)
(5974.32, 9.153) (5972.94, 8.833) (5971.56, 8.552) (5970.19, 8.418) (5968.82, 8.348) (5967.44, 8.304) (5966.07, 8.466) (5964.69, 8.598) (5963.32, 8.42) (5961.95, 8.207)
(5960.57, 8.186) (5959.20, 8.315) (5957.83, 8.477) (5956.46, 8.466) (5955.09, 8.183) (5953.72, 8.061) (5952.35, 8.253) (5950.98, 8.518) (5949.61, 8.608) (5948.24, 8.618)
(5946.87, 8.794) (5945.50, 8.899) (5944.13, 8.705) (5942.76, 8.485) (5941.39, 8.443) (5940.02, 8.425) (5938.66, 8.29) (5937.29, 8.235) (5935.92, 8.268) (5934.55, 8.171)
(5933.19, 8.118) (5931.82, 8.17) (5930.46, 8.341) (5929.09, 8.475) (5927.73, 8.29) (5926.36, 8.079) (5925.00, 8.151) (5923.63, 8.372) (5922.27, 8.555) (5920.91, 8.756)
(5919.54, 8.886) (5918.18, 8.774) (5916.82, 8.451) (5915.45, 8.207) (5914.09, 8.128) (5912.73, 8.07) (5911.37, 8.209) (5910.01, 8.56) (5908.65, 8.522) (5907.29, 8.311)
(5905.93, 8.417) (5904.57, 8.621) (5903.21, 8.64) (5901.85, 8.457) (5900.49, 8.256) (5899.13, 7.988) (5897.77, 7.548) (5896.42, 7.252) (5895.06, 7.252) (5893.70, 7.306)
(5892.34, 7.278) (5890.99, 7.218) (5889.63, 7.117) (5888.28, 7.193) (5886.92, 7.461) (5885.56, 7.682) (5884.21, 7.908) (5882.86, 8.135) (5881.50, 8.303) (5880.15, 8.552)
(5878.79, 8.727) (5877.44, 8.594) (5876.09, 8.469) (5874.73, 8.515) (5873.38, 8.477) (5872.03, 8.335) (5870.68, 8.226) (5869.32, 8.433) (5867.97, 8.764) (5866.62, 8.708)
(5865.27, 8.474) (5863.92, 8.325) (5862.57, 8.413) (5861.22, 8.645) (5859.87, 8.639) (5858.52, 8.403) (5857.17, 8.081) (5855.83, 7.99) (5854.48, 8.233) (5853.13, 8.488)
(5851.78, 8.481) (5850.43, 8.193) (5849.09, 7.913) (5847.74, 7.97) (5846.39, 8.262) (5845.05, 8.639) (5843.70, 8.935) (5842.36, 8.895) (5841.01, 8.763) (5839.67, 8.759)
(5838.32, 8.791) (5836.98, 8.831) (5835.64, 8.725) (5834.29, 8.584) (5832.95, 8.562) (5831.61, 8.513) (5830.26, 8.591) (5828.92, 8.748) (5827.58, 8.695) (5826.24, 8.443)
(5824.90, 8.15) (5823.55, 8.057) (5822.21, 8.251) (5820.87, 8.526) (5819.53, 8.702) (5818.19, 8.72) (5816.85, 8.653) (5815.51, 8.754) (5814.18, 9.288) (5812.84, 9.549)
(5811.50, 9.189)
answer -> -2.233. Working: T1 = 8.42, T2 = 7.218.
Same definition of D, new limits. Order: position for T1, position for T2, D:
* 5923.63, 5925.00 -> -2.293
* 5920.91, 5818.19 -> -2.354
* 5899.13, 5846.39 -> -2.275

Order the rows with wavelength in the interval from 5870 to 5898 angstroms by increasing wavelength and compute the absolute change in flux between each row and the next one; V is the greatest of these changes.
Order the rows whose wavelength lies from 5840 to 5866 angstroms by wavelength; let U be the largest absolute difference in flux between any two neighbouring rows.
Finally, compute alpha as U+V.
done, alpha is 0.67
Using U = 0.38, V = 0.30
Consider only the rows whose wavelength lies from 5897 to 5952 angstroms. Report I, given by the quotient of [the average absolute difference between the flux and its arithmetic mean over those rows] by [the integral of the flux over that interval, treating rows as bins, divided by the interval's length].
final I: 0.026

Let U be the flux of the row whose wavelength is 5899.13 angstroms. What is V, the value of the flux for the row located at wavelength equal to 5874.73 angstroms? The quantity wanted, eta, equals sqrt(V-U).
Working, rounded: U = 7.988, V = 8.515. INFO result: 0.7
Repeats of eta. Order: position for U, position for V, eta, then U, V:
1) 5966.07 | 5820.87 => 0.2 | 8.466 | 8.526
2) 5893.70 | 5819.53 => 1.2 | 7.306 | 8.702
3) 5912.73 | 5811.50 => 1.1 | 8.07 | 9.189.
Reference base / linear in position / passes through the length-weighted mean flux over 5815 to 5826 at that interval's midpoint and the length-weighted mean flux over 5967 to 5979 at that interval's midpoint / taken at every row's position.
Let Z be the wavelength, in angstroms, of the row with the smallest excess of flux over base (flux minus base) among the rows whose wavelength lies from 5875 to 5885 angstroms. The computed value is 5884.21 angstroms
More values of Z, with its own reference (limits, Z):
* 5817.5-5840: 5823.55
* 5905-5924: 5912.73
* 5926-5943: 5926.36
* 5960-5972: 5960.57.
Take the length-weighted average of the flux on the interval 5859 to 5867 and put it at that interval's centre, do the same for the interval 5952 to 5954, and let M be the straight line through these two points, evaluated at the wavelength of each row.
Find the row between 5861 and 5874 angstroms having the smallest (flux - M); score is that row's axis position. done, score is 5870.68 angstroms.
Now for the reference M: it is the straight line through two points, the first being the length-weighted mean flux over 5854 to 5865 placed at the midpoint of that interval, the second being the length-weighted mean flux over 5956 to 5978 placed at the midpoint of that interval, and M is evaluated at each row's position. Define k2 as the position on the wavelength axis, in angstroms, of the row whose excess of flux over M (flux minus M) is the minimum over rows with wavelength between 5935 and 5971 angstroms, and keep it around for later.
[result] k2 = 5953.72 angstroms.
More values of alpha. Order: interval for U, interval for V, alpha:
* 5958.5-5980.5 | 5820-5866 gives 0.82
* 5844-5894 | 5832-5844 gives 0.52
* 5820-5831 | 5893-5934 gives 0.73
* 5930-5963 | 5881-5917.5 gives 0.72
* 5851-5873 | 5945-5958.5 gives 0.61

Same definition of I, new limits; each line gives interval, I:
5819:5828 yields 0.026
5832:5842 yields 0.009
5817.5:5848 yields 0.024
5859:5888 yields 0.030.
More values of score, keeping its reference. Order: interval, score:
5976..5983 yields 5982.57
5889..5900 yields 5889.63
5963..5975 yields 5967.44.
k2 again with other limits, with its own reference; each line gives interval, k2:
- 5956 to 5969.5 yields 5960.57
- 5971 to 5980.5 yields 5979.82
